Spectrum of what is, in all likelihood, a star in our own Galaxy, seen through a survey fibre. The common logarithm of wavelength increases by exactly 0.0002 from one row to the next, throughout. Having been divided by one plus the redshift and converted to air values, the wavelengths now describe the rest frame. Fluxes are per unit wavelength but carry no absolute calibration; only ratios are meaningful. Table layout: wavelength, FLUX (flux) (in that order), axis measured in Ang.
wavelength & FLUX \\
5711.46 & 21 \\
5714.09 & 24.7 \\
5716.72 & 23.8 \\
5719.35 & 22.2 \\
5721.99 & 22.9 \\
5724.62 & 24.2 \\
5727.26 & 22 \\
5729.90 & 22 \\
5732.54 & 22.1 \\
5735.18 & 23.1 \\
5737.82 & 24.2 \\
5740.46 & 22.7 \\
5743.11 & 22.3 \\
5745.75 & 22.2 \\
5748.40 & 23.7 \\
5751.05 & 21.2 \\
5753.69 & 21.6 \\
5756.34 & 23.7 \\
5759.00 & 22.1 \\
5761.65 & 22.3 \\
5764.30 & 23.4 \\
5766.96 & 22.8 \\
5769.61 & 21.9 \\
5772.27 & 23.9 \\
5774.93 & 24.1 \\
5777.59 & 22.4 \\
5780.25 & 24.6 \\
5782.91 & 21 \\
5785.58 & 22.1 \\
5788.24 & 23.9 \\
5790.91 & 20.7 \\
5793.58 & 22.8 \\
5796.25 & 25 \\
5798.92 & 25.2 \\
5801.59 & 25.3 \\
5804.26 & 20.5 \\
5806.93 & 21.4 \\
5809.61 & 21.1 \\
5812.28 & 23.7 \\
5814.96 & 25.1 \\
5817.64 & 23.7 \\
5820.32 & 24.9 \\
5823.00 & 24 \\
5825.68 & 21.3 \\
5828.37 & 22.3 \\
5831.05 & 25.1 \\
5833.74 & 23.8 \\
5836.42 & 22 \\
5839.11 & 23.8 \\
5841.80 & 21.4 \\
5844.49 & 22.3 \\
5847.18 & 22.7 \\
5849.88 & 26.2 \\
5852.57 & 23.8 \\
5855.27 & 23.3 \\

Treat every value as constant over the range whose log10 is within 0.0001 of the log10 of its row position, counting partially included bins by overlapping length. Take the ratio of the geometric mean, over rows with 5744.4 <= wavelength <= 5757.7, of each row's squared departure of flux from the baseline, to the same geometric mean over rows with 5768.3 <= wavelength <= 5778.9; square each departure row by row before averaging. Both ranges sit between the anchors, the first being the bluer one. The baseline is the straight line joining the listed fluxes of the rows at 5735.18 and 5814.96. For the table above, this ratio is 9.7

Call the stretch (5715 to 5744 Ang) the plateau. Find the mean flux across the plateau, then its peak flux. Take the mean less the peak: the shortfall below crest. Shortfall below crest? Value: -1.3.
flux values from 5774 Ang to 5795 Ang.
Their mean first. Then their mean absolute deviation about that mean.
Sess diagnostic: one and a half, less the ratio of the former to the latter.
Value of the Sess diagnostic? -18.2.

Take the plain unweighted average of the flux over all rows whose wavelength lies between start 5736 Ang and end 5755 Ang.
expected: 22.6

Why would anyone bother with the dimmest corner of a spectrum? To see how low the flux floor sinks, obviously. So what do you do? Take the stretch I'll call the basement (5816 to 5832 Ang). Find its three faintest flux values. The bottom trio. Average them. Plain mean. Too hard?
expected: 22.4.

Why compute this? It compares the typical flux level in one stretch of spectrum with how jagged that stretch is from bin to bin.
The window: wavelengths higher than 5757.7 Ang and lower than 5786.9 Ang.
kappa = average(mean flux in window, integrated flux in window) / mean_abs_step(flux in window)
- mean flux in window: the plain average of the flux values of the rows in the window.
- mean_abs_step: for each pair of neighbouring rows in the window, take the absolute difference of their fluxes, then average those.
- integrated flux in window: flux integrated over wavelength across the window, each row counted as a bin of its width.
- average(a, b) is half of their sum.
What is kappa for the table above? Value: 253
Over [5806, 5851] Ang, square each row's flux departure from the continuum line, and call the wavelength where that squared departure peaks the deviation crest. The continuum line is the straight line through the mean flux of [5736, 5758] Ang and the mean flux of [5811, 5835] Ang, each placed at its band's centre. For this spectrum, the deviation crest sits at 5841.80 Ang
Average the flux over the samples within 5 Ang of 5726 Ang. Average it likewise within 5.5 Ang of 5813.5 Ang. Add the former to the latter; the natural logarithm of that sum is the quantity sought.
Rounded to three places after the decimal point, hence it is 3.832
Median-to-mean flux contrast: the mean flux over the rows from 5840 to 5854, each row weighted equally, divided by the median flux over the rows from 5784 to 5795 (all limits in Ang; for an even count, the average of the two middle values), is 1.04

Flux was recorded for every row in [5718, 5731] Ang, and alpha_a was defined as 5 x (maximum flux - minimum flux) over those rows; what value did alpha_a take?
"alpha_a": 11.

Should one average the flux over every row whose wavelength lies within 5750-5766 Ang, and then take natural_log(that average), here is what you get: 3.11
